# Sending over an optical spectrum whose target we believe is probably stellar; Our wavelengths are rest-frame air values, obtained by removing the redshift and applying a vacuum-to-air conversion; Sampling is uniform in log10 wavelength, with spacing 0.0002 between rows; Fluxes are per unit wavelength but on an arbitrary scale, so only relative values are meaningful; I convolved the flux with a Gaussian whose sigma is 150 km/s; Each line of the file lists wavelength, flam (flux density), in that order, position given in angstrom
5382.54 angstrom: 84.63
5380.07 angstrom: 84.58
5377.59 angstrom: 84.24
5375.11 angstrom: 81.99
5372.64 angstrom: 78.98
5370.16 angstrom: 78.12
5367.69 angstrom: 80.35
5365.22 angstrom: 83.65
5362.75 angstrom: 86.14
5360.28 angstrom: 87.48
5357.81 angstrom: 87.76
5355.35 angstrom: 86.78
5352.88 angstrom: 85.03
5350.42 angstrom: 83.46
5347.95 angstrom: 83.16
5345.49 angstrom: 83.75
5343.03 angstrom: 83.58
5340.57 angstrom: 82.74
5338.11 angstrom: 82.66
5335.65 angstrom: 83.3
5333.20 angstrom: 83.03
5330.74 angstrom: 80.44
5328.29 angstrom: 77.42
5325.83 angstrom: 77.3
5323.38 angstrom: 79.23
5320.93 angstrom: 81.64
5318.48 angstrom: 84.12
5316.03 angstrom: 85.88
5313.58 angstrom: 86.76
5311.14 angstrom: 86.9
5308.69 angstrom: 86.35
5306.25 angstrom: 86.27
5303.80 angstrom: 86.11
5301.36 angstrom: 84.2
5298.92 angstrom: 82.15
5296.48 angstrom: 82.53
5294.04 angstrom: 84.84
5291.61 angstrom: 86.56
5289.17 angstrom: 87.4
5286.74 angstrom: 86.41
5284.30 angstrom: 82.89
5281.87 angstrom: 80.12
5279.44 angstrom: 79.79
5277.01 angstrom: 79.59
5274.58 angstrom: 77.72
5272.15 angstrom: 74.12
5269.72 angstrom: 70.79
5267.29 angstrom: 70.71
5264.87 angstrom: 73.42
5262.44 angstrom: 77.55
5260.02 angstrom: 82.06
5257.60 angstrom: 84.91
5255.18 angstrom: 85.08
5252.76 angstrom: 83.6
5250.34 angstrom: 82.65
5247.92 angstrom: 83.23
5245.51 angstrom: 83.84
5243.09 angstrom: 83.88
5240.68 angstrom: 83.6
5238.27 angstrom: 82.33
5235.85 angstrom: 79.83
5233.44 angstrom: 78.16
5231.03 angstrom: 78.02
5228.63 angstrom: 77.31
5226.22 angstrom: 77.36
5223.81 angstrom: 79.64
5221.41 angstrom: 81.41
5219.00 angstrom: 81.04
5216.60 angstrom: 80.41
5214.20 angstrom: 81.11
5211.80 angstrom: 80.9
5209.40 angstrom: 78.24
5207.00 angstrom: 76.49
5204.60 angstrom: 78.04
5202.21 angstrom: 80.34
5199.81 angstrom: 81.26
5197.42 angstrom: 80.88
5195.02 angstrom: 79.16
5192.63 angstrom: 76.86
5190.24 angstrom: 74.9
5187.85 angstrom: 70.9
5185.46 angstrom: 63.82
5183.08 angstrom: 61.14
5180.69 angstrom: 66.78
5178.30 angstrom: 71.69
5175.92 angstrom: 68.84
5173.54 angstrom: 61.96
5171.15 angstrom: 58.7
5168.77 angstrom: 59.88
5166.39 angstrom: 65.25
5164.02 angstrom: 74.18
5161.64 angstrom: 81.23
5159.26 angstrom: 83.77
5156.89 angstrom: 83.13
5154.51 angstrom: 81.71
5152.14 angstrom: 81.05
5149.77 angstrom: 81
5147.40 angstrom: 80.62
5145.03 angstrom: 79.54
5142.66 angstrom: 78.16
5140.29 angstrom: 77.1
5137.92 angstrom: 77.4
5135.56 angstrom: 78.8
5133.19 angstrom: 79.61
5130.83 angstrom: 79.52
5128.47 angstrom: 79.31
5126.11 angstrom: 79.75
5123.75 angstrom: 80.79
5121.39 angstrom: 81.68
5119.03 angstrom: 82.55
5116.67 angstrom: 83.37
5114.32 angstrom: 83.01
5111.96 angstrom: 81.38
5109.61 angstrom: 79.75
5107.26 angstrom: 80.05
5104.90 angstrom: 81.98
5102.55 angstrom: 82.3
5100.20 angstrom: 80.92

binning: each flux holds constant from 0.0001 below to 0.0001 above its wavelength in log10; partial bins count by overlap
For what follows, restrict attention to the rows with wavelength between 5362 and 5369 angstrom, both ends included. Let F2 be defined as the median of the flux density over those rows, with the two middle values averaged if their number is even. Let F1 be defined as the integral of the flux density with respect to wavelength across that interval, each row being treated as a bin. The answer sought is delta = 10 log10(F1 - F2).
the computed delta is 26.98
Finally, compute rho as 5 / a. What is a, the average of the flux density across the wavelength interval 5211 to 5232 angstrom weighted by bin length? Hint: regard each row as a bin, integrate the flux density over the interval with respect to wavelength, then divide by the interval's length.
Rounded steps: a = 79.7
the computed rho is 0.0627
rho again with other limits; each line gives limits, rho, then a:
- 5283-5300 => 0.0590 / 84.7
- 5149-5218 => 0.0670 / 74.6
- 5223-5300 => 0.0620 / 80.7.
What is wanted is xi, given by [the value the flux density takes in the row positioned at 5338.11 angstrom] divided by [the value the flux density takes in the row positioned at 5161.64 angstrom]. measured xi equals 1.02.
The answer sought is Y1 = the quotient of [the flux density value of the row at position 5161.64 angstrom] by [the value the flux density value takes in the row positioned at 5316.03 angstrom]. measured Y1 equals 0.95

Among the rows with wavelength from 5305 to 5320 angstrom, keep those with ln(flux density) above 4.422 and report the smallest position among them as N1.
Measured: 5306.25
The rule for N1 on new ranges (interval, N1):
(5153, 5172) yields 5159.26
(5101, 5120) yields 5116.67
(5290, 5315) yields 5291.61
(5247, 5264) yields 5252.76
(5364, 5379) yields 5365.22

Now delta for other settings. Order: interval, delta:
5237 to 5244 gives 26.98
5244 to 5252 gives 27.66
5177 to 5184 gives 26.03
